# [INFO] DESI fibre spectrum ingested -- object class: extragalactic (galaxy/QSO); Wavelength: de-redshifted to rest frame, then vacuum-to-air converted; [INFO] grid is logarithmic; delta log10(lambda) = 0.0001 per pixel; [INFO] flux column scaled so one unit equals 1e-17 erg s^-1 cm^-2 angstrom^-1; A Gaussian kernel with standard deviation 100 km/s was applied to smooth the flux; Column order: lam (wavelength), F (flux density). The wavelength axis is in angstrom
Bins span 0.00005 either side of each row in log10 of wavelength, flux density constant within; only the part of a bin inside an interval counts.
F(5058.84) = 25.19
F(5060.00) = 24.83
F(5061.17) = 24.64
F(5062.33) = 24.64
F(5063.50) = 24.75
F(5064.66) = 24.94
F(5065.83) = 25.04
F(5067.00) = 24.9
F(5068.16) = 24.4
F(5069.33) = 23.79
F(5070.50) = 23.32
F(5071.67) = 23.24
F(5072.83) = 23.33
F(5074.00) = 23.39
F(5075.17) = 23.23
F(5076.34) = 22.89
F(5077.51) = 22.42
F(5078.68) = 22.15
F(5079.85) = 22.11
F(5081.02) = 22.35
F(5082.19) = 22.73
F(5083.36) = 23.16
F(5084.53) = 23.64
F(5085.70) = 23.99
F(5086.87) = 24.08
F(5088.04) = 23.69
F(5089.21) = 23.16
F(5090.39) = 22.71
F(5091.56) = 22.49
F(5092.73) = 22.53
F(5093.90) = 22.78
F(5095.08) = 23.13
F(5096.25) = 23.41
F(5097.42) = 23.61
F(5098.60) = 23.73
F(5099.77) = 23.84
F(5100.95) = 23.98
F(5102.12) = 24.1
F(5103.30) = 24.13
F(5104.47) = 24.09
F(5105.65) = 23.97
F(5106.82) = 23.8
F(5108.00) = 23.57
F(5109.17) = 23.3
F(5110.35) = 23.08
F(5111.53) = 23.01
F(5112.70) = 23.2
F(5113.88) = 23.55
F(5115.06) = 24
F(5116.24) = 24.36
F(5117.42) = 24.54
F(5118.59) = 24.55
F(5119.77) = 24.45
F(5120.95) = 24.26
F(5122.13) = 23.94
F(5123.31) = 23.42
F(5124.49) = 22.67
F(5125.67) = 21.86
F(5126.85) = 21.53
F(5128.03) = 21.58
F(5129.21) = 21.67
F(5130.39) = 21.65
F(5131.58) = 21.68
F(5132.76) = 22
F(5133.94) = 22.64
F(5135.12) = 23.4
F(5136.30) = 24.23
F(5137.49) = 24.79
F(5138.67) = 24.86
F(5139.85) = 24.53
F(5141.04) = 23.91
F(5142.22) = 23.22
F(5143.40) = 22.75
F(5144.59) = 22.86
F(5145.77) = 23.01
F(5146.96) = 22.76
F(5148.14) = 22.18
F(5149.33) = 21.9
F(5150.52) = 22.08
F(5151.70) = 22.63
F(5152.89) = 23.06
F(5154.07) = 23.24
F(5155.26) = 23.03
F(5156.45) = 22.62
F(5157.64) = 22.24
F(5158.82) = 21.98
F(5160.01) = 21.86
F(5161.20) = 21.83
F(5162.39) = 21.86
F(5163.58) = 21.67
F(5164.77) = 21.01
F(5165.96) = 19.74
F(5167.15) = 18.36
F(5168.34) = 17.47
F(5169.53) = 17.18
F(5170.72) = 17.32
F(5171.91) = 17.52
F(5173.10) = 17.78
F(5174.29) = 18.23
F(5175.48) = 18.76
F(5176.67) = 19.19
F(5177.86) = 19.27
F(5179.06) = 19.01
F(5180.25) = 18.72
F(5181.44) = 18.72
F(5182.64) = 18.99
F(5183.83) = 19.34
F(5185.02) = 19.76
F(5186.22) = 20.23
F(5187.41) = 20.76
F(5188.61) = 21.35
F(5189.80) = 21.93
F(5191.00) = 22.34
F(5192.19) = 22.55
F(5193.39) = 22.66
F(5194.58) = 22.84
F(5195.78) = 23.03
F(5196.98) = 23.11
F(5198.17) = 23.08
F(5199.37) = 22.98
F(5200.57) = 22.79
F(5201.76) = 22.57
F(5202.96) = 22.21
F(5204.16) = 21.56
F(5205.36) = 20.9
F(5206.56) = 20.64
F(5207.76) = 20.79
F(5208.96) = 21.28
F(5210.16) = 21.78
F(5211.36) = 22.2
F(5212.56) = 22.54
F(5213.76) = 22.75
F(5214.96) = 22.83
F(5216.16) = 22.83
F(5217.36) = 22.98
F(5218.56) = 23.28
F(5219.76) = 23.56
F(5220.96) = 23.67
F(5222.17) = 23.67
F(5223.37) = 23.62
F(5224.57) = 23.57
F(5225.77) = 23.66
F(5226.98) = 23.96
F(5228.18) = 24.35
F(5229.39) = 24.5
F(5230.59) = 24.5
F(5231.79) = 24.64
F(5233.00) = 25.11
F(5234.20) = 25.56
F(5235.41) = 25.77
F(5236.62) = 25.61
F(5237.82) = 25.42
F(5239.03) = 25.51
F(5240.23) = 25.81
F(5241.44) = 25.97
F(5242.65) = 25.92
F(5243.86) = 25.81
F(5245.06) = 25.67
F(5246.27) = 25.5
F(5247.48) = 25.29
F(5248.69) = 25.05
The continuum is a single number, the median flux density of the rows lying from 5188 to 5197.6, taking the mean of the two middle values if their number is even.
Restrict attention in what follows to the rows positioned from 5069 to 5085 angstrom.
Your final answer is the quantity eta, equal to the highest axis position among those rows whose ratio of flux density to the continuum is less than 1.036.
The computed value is 5083.36 angstrom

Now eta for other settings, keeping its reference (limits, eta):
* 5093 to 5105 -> 5096.25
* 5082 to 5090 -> 5089.21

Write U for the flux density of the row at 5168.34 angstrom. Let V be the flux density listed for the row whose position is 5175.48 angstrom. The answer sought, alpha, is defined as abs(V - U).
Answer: 1.3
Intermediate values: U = 17.47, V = 18.76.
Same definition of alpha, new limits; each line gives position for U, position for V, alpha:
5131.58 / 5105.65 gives 2.3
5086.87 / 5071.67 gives 0.8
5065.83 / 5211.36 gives 2.8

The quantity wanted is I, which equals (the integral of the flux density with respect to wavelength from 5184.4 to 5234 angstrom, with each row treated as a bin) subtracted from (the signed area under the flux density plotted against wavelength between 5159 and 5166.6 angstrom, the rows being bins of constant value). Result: -964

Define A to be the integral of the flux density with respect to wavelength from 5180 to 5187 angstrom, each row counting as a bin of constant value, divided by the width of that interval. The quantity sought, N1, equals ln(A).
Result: 2.96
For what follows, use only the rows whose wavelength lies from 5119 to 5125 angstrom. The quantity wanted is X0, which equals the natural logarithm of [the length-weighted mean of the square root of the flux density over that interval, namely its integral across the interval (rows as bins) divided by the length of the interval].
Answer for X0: 1.58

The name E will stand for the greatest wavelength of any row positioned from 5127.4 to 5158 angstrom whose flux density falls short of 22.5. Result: 5157.64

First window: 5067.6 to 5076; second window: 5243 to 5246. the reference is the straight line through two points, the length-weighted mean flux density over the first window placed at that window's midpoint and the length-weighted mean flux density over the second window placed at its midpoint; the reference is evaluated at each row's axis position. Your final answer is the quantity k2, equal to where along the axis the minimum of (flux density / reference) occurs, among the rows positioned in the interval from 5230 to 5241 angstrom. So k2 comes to 5230.59 angstrom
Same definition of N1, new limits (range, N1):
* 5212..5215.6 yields 3.12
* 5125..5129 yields 3.08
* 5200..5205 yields 3.10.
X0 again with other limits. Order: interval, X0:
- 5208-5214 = 1.55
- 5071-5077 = 1.57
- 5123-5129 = 1.55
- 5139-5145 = 1.58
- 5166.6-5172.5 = 1.43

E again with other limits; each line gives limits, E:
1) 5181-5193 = 5191.00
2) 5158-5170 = 5169.53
